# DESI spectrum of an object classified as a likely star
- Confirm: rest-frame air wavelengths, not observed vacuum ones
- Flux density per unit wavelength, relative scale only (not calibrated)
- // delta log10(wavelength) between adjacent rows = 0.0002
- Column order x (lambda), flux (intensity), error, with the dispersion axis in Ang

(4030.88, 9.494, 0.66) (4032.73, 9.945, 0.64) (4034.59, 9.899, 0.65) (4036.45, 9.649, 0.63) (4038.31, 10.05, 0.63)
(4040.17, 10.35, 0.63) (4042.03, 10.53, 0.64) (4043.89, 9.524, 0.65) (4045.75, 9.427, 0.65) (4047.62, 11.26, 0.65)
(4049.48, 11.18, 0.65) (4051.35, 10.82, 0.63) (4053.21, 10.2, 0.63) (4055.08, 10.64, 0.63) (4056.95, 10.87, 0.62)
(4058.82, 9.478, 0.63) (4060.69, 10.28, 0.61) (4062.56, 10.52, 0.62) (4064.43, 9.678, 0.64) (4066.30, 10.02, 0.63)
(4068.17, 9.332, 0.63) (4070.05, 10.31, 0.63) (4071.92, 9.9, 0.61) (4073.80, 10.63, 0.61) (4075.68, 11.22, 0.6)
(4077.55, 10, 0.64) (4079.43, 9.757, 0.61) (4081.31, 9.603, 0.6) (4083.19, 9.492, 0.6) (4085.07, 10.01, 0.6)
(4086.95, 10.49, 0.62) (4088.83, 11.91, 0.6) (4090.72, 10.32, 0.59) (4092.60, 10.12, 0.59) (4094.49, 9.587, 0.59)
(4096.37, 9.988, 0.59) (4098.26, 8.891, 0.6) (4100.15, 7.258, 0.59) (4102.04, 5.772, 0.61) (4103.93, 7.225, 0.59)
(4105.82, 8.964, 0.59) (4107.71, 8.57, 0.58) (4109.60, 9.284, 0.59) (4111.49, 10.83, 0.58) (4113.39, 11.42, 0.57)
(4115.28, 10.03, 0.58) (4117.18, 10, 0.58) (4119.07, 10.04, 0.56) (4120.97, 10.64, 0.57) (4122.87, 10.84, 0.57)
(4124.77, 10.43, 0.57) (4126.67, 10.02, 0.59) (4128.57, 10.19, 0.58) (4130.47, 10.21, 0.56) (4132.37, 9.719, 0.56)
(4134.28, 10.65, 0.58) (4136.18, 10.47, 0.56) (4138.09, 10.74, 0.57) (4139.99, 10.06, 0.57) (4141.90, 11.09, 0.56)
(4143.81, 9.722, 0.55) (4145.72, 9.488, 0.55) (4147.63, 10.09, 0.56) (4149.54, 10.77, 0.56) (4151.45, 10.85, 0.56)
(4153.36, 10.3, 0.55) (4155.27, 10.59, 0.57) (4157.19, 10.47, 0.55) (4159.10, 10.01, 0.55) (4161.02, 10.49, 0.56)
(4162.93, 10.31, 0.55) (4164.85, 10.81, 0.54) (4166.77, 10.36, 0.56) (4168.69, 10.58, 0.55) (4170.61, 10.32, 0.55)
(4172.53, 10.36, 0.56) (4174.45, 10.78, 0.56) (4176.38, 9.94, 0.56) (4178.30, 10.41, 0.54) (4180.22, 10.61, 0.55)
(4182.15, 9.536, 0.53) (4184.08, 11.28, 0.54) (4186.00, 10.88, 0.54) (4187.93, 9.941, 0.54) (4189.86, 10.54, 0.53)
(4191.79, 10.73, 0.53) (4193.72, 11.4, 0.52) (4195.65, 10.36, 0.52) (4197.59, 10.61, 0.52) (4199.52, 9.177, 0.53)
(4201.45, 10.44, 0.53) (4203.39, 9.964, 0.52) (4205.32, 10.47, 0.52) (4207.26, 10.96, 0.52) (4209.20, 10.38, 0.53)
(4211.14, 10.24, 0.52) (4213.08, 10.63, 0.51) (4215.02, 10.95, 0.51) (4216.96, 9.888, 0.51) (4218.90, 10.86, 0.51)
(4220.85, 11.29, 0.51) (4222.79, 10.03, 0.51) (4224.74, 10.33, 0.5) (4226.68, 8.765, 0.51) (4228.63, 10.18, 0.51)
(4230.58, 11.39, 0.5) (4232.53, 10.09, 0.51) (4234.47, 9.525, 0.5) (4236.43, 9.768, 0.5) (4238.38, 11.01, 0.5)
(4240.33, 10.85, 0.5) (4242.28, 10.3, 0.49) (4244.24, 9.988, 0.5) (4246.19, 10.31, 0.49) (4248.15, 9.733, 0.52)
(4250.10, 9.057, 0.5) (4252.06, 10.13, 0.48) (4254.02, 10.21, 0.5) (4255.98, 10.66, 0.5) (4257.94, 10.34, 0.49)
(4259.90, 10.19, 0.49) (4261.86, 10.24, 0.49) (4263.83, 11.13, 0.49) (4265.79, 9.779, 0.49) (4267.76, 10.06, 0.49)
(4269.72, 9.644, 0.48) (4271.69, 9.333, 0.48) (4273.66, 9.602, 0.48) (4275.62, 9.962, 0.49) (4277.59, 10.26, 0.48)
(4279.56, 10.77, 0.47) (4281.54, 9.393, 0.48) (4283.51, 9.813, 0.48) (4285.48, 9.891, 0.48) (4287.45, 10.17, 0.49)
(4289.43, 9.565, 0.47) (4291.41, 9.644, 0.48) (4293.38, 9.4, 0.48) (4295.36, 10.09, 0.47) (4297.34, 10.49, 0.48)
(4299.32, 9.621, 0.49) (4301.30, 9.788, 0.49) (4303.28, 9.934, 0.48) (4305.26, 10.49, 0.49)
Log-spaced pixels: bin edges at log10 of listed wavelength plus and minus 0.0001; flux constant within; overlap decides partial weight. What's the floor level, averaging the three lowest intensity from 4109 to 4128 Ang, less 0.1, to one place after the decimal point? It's 9.7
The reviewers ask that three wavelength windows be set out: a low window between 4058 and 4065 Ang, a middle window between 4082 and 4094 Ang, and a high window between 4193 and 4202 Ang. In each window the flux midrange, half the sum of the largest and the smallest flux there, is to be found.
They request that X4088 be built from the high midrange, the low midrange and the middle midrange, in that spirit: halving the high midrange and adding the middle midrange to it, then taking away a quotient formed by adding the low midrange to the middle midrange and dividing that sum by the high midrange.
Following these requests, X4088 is 13.8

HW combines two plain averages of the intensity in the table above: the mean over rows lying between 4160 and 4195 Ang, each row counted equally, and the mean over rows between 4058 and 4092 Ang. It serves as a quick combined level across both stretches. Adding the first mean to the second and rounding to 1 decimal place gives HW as 20.7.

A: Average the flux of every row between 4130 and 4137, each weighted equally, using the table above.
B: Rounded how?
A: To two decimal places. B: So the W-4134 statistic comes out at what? 10.26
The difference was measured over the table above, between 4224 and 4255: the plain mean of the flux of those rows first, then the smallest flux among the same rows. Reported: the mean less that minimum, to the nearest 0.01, 1.34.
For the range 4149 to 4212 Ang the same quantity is 1.27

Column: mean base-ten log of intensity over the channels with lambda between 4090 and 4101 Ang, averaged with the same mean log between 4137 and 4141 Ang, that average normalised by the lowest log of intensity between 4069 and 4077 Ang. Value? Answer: 0.997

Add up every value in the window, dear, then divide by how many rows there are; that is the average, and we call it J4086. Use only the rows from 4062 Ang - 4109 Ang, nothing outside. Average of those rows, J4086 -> 9.6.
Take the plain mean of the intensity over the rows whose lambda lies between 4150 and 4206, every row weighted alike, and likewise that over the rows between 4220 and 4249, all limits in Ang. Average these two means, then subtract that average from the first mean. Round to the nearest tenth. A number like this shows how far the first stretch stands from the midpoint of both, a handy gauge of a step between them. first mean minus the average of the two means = 0.1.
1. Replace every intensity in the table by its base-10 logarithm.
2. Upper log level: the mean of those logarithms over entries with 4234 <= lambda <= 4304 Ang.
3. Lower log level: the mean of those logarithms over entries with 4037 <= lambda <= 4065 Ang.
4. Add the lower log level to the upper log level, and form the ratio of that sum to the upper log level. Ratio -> 2.013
